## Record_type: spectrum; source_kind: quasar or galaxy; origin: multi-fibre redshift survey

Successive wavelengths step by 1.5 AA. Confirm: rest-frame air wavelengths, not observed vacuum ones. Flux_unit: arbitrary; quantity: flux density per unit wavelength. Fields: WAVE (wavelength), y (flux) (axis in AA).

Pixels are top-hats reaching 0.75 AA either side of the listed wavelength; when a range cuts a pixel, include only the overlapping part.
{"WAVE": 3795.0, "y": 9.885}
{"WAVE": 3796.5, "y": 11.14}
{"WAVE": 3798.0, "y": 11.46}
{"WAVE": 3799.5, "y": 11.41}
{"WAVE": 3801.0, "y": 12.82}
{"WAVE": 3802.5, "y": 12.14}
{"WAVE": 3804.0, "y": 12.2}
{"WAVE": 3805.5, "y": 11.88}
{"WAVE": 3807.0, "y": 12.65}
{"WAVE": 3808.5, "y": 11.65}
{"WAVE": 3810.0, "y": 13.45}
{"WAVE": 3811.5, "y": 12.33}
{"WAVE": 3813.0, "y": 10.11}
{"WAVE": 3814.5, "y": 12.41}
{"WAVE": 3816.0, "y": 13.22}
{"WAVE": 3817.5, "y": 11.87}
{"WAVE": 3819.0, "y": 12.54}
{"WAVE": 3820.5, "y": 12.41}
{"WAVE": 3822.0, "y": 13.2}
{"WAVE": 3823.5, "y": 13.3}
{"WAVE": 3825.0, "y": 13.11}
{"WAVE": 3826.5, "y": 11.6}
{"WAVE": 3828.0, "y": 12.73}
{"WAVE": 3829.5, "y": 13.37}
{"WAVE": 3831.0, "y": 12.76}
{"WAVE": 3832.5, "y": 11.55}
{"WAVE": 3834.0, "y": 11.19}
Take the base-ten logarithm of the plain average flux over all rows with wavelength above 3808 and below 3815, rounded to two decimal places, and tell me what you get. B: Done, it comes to 1.08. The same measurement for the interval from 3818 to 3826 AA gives 1.11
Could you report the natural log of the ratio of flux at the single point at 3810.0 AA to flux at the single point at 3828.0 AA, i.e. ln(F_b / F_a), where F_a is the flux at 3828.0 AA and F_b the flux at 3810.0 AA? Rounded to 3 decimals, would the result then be 0.055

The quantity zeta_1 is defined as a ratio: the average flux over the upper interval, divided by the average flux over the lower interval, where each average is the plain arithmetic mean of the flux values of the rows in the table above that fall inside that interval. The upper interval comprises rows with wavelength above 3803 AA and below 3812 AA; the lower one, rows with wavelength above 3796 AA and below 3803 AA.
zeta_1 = 1.05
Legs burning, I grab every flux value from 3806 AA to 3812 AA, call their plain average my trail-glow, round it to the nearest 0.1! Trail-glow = 12.5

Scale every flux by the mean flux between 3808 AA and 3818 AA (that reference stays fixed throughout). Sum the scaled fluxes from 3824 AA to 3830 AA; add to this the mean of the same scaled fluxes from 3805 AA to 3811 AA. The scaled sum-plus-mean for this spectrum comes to 5.20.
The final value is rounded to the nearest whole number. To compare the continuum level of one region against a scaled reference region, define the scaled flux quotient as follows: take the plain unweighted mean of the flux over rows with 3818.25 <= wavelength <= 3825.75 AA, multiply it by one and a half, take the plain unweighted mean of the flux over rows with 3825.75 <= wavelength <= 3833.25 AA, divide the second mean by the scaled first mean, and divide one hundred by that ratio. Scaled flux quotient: 156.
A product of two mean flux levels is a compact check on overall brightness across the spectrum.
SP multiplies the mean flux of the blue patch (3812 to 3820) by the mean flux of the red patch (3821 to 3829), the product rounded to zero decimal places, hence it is 154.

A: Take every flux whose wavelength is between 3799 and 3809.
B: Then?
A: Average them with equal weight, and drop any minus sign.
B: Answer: 12.1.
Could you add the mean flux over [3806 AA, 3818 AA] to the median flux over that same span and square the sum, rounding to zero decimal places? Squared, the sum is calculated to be 604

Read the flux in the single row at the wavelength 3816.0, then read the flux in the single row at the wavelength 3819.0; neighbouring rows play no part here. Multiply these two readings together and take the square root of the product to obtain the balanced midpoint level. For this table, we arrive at 12.9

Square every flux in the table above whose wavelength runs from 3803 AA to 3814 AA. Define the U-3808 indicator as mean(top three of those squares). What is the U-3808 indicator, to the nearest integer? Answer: 164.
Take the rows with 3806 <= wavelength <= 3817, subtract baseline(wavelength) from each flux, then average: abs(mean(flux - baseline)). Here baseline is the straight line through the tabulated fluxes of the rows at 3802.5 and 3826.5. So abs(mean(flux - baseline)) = 0.3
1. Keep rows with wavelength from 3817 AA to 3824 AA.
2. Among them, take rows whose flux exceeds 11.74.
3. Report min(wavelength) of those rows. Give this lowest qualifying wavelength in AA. 3817.5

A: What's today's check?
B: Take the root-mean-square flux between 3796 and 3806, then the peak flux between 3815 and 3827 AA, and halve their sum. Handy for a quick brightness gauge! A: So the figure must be 12.6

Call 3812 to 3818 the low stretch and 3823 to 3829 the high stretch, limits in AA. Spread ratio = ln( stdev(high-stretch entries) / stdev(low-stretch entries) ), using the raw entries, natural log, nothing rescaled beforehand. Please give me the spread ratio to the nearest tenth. -0.5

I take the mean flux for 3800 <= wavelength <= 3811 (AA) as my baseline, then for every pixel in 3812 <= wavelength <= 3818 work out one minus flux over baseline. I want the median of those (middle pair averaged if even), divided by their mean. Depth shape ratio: 0.5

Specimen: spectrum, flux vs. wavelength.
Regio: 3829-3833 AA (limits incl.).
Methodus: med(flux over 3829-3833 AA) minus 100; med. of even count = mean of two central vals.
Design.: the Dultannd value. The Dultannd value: -87.2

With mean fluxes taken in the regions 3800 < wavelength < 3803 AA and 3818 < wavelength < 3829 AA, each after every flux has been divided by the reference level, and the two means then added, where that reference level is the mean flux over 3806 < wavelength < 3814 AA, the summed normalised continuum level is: 2.09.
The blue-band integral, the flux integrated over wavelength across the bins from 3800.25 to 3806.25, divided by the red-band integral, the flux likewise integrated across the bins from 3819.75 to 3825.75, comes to 0.94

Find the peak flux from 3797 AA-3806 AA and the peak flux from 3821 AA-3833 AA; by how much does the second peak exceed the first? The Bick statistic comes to 0.55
